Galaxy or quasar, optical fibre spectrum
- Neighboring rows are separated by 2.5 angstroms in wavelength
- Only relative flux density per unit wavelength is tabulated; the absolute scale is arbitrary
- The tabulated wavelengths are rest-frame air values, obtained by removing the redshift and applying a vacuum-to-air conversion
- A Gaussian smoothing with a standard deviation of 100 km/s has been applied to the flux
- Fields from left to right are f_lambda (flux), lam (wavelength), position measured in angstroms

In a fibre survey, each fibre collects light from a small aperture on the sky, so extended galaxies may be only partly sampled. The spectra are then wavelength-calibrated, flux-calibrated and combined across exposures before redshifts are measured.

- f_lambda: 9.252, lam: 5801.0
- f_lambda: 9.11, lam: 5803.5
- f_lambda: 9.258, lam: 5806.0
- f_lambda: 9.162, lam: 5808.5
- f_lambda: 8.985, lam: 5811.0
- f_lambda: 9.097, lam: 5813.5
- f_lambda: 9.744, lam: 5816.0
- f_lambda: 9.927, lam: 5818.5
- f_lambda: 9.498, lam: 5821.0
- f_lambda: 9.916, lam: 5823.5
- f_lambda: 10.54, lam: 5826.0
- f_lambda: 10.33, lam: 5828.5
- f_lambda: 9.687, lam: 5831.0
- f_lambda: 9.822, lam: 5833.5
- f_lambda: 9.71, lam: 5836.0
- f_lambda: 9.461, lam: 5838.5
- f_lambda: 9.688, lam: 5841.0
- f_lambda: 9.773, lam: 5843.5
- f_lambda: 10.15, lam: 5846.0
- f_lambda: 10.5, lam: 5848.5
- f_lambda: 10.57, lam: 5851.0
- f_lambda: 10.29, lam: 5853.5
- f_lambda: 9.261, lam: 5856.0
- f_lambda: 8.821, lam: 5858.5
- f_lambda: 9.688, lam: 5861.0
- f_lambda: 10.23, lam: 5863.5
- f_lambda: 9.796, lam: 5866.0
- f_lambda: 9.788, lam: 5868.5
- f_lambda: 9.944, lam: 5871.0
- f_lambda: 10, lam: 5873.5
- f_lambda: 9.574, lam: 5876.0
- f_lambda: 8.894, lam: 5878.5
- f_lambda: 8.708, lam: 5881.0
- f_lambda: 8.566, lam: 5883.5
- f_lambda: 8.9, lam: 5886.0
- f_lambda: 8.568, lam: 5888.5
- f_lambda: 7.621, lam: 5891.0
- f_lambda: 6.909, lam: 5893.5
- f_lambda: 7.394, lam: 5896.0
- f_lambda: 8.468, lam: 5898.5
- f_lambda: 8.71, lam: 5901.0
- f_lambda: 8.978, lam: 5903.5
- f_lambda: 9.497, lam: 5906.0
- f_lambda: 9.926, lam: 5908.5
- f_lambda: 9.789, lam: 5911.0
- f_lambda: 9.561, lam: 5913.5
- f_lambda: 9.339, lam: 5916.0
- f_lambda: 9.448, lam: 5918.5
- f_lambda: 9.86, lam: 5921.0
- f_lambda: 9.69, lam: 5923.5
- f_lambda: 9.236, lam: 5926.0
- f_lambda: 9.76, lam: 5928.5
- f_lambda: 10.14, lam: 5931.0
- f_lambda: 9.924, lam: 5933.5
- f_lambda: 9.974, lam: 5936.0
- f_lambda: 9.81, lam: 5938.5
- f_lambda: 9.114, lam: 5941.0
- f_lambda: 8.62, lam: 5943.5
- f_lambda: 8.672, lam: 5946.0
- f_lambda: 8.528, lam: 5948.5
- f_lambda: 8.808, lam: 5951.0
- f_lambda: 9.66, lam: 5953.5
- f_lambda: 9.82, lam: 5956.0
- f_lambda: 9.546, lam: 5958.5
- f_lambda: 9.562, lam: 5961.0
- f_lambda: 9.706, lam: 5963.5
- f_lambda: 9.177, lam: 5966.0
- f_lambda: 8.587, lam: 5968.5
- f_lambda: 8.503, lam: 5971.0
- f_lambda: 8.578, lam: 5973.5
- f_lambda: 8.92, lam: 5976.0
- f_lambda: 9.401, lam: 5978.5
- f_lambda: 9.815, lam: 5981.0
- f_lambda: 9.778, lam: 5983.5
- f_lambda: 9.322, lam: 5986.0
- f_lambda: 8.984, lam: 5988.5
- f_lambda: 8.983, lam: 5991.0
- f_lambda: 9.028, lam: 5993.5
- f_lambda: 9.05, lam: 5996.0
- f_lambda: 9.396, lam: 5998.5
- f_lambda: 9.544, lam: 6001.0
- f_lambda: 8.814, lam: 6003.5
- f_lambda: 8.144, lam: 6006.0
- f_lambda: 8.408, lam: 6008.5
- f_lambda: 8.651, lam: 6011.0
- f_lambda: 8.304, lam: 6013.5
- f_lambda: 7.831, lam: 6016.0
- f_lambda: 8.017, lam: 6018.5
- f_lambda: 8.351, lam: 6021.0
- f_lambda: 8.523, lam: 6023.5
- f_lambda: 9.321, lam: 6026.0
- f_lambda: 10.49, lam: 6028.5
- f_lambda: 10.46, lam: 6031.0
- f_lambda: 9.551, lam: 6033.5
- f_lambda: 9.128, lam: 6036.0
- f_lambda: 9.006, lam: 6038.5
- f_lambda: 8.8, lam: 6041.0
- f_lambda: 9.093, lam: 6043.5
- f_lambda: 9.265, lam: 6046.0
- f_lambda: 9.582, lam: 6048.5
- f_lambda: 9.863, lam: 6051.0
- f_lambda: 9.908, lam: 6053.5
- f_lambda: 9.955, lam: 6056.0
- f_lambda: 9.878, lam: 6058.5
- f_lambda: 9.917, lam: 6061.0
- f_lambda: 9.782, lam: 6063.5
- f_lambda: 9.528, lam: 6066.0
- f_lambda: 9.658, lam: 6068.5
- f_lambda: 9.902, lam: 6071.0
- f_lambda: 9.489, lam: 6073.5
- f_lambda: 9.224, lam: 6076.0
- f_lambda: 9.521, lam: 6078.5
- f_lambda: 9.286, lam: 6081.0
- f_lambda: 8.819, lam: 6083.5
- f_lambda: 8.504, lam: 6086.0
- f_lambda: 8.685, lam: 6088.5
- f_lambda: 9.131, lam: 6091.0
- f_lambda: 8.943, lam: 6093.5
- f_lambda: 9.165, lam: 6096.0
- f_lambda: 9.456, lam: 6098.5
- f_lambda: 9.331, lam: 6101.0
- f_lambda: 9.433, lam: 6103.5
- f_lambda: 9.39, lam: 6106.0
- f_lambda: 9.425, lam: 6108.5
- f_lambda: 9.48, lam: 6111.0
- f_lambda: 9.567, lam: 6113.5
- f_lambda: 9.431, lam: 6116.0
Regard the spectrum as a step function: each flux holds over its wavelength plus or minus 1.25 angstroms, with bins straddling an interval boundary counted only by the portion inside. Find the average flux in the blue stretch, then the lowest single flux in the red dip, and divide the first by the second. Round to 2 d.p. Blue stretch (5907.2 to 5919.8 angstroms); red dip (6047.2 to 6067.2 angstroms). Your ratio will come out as 1.01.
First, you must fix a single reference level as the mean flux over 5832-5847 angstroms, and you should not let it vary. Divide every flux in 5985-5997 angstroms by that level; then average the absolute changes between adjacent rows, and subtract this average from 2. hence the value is 1.99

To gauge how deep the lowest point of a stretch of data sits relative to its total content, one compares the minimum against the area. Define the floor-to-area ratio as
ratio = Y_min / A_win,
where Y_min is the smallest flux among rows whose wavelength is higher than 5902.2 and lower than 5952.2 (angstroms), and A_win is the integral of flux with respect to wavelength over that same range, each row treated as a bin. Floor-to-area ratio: 0.0181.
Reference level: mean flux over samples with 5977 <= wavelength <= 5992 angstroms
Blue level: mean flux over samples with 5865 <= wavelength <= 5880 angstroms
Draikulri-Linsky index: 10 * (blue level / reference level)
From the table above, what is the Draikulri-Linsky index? 10.3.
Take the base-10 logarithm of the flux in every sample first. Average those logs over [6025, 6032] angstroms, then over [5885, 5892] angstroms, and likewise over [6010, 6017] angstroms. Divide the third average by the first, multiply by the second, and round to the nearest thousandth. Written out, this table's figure 0.842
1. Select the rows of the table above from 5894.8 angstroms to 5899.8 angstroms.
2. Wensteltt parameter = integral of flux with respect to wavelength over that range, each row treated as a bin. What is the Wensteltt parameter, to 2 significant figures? 40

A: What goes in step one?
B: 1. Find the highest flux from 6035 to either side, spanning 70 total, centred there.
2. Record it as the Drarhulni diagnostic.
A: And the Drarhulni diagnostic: 10.49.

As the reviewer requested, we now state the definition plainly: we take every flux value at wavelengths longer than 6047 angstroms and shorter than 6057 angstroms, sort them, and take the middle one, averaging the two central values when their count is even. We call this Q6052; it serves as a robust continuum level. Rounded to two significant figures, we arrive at 9.9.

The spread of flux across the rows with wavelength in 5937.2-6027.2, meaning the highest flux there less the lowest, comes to 2.0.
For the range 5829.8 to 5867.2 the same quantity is 1.7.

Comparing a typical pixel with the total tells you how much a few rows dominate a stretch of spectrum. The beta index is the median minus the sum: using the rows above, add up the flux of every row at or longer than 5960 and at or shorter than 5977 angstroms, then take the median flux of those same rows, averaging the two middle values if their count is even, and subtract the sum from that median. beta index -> -54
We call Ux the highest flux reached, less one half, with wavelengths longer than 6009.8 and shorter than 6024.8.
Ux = 8.2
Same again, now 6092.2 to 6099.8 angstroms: 9.0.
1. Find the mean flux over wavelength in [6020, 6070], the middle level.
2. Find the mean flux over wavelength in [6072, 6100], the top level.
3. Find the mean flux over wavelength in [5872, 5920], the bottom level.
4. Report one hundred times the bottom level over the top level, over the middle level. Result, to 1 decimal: 10.3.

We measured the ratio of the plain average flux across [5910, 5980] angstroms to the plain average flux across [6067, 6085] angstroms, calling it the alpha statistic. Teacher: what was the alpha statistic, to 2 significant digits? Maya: 0.99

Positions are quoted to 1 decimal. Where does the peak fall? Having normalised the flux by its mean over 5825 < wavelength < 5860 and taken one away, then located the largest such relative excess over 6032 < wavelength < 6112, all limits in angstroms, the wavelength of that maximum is 6056.0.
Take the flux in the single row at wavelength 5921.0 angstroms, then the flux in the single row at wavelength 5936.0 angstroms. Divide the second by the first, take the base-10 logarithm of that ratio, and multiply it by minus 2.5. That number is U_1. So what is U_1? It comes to -0.01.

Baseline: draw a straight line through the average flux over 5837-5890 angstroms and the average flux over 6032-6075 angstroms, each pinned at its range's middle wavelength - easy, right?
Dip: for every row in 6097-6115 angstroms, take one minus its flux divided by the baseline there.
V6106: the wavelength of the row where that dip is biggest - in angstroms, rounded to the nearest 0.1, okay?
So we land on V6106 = 6101.0 angstroms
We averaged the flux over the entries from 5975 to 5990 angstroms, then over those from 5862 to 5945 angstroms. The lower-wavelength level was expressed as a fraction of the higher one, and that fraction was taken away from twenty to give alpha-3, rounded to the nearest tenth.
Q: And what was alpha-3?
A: 19.0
